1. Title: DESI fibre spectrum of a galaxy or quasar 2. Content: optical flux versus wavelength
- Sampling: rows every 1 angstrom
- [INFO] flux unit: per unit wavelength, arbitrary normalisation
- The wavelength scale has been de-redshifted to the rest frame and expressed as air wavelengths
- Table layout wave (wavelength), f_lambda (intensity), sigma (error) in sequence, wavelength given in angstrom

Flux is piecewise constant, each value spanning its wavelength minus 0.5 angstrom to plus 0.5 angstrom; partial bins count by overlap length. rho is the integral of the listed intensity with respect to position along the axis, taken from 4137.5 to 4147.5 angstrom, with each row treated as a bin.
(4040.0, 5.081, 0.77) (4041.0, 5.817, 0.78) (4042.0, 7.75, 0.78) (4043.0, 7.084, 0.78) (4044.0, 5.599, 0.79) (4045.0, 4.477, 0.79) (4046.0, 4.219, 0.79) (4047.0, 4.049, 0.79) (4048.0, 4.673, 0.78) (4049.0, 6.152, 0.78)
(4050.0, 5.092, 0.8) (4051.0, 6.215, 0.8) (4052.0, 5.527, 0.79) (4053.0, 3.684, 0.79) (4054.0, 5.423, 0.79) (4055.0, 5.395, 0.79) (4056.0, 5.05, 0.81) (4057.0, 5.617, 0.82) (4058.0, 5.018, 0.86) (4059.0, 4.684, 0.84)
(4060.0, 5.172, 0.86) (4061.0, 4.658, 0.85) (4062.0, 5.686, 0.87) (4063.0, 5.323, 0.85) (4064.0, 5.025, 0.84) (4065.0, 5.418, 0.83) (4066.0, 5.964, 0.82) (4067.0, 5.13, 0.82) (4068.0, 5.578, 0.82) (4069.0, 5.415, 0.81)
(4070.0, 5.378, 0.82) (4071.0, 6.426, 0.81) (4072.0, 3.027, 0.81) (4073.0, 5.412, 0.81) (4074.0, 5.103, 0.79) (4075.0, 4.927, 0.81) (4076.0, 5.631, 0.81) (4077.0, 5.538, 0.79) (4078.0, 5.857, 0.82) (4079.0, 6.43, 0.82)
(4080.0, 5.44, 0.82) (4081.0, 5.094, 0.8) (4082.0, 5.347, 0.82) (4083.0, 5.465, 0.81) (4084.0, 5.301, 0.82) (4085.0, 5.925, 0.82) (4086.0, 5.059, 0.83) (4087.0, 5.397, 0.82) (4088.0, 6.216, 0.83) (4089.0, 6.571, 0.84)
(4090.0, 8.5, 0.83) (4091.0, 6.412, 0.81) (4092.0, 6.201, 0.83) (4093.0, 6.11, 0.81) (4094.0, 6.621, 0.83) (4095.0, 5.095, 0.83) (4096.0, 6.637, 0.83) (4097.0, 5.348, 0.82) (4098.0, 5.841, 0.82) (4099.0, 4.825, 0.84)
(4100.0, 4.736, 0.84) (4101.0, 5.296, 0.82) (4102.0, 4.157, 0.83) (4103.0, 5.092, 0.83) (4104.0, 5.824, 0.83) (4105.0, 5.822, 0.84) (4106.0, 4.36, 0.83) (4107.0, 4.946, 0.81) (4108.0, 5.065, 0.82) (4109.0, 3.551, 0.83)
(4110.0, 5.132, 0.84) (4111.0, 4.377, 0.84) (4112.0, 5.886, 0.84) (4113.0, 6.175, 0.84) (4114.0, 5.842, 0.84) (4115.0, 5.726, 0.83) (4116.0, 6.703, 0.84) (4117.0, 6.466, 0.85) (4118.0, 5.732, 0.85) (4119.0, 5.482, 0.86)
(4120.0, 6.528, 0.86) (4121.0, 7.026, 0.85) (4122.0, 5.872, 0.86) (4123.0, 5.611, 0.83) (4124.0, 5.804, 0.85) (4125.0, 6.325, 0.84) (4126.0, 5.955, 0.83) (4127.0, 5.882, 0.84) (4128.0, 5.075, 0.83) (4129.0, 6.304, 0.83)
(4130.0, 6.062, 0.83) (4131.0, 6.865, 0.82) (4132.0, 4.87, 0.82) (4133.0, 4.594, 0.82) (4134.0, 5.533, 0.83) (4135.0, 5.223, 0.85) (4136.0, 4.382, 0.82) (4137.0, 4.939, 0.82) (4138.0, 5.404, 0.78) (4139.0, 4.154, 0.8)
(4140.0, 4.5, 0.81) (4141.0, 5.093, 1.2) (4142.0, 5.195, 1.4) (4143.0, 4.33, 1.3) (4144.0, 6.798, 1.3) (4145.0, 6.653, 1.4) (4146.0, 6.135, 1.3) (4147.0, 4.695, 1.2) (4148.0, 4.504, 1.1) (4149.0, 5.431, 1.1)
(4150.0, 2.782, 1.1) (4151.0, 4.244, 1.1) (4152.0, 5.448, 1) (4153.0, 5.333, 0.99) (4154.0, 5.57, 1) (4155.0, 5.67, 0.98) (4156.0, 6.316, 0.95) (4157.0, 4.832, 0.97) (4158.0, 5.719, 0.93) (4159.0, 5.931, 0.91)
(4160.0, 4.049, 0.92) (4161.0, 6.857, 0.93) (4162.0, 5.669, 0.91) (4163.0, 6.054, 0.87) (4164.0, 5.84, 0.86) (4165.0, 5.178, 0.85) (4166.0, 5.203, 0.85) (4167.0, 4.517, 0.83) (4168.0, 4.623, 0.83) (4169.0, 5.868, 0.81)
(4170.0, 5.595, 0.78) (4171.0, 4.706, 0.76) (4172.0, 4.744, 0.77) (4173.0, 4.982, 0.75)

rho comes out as 53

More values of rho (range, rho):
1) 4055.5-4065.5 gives 52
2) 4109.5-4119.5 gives 58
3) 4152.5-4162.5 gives 56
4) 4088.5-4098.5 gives 63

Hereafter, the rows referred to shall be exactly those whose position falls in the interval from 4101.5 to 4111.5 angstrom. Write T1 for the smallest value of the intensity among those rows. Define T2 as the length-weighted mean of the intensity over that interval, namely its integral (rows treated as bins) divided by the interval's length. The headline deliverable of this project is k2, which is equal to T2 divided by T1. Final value 1.36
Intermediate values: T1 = 3.551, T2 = 4.83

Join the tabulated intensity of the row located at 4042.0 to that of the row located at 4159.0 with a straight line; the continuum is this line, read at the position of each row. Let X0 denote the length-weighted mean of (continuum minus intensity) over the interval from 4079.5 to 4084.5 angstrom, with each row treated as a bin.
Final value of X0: 1.80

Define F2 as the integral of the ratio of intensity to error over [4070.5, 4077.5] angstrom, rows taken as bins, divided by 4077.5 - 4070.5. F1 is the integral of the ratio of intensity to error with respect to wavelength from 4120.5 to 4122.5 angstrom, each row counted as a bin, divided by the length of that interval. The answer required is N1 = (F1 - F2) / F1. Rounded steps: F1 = 7.5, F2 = 6.4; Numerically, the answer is 0.15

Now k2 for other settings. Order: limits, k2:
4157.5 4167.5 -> 1.36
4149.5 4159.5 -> 1.86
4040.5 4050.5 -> 1.36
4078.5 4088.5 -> 1.10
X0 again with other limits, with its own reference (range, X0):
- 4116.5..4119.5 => 0.68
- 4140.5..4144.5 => 0.83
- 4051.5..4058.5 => 2.45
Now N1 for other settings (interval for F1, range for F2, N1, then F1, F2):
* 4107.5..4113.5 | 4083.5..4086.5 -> -0.10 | 6.0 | 6.6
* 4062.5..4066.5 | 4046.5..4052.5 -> -0.03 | 6.5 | 6.7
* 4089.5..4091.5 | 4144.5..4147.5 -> 0.51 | 9.1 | 4.5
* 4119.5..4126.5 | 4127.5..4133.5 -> 0.06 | 7.3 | 6.8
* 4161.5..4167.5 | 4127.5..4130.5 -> -0.12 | 6.3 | 7.0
